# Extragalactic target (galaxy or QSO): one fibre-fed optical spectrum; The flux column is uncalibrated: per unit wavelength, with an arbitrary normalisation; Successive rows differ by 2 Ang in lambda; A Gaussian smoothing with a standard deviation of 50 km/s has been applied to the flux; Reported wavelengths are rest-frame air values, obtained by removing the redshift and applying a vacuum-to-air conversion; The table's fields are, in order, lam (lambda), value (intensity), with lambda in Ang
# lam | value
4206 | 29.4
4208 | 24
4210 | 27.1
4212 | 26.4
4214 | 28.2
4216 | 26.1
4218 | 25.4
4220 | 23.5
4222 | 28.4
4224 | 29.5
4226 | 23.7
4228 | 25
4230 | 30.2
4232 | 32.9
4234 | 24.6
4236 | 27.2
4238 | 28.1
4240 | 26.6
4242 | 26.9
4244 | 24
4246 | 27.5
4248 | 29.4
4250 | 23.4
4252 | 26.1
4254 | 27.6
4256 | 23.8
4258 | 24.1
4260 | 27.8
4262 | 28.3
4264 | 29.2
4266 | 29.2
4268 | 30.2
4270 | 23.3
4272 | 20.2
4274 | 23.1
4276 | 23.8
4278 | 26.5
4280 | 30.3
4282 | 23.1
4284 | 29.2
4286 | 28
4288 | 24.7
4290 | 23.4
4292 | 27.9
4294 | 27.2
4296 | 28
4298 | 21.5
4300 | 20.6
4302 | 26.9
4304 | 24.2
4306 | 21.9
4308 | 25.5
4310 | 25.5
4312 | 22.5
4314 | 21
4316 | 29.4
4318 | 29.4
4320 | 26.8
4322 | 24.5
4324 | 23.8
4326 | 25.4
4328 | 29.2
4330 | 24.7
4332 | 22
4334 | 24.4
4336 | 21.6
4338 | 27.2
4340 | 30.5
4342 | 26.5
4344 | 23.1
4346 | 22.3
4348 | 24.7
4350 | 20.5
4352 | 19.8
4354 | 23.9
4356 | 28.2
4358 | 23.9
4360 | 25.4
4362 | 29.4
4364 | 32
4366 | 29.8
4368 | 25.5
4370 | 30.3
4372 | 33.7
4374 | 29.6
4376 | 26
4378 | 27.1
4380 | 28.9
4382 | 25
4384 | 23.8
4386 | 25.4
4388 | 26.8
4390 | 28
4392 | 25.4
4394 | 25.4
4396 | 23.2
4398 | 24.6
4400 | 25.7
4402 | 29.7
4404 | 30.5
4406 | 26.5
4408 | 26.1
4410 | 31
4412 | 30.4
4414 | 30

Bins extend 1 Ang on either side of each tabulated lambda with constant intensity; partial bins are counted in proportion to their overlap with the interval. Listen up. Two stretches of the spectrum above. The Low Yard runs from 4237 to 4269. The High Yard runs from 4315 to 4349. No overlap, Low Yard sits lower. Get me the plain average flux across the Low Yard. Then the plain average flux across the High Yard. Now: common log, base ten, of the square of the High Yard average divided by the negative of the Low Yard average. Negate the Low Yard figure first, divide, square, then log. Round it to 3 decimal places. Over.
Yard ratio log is -0.046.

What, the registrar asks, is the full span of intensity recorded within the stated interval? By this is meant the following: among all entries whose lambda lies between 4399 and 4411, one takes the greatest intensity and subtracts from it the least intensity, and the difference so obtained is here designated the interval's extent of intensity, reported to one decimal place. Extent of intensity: 5.3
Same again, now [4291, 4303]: 7.4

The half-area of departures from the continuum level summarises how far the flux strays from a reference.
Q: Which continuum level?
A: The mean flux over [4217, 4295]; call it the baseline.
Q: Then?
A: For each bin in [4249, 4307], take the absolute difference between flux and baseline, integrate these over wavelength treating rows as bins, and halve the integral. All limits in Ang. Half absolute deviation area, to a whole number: 76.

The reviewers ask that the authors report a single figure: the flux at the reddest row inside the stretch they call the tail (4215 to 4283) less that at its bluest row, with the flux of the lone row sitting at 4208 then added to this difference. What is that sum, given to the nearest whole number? 21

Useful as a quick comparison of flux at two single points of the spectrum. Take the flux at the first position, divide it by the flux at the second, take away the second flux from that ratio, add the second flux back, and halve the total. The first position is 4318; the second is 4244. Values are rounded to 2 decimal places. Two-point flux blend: 0.61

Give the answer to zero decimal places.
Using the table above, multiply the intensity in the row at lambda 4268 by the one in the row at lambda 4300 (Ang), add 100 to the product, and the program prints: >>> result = 722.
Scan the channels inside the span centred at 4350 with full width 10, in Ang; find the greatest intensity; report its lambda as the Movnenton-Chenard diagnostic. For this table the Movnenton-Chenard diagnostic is 4348 Ang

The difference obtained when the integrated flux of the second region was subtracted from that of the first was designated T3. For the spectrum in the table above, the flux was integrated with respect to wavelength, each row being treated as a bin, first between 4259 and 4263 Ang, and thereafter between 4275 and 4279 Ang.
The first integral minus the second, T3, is 12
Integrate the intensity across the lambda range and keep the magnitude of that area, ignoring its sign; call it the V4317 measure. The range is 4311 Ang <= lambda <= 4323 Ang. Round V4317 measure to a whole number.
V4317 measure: 307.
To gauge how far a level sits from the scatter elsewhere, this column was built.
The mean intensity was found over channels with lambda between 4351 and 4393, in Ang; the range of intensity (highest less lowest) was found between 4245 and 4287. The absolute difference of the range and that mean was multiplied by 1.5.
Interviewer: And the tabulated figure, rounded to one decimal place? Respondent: 25.4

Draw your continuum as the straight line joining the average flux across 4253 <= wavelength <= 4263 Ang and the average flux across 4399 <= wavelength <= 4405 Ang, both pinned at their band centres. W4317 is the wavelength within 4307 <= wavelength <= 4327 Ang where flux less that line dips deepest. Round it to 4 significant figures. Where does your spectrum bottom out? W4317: 4314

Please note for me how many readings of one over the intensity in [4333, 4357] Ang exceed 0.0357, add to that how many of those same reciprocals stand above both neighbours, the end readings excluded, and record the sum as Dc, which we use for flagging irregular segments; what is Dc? 13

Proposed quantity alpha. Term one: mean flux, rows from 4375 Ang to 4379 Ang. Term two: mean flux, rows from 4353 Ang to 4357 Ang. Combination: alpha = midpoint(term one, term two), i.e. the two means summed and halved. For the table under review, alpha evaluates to 26.3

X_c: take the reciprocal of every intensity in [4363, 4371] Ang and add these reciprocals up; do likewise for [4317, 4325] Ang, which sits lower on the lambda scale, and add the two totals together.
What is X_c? 0.291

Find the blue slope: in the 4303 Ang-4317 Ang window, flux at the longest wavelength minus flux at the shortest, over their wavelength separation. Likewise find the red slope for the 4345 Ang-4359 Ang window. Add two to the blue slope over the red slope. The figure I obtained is 5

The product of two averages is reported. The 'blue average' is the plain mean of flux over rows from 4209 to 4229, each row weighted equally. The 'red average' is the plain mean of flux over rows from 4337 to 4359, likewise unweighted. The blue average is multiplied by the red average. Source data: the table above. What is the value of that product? 648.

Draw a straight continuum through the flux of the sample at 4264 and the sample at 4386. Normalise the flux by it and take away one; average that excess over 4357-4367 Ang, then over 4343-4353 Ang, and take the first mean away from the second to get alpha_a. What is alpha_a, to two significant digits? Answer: -0.24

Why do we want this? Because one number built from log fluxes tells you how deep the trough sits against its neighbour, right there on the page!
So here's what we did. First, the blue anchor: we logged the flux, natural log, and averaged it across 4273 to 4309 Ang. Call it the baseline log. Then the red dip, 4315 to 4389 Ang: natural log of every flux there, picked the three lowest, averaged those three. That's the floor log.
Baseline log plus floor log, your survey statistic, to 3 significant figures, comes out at 6.25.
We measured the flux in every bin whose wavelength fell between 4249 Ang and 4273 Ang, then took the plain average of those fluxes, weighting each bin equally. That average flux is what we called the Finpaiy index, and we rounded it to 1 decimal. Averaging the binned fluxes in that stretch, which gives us 26.1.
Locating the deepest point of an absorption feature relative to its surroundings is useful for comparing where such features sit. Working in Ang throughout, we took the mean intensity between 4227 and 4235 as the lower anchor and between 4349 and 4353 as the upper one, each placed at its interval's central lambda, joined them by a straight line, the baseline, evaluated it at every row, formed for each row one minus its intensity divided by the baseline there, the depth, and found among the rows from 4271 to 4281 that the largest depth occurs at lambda 4272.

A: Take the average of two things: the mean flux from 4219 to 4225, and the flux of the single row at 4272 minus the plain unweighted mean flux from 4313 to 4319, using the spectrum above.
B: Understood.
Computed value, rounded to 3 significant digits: 10.4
